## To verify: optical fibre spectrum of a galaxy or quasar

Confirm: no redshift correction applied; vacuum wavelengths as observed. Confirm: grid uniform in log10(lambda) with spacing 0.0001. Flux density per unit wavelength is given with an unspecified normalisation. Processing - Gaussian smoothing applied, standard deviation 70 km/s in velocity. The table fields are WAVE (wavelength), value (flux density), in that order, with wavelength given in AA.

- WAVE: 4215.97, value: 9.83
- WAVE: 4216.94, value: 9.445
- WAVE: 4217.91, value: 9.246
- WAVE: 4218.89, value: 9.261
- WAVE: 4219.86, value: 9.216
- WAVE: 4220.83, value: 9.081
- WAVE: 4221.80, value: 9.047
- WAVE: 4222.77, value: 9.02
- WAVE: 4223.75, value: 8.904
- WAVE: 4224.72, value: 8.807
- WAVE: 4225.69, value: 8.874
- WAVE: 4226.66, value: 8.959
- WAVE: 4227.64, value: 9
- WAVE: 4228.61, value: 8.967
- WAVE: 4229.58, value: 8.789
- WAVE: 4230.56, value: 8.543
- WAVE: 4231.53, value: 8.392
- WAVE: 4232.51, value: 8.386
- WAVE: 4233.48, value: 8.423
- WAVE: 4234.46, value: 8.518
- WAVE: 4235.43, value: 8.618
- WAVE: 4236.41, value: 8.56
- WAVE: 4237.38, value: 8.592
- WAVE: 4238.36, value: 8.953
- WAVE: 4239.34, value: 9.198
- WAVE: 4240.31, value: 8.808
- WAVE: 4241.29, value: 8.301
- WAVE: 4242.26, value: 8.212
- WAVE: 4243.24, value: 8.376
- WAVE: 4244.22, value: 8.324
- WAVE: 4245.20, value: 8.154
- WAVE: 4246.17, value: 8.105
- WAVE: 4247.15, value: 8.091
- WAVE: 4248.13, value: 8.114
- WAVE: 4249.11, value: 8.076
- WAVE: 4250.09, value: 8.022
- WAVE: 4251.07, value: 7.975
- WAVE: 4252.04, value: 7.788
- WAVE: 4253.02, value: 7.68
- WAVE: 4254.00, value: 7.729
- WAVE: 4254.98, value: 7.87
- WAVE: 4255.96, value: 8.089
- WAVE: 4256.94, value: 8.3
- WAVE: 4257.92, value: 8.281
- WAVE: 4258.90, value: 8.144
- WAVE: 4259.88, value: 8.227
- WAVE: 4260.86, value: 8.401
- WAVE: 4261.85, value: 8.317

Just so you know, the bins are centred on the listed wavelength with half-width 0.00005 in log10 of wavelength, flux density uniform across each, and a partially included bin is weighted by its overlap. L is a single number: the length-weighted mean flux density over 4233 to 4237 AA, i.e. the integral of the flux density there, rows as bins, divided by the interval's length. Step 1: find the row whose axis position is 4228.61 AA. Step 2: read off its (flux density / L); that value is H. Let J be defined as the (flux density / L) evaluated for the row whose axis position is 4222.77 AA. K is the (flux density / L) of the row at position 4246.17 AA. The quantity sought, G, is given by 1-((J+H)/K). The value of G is -1.22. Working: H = 1.05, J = 1.06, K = 0.95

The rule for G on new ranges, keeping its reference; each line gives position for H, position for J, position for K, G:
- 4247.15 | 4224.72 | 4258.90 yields -1.07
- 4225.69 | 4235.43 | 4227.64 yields -0.94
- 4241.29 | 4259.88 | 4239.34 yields -0.80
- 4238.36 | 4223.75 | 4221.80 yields -0.97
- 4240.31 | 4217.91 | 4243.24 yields -1.16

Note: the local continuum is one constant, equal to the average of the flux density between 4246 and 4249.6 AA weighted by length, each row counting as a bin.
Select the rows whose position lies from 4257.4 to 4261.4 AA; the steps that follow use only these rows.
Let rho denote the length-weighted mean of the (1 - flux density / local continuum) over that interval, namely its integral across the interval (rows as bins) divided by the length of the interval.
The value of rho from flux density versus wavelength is -0.023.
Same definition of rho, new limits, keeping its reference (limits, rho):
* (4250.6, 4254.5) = 0.036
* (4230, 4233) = -0.045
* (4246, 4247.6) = -0.002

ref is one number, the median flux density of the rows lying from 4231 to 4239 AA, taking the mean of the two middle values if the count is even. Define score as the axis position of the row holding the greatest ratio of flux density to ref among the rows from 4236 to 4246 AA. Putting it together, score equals 4239.34 AA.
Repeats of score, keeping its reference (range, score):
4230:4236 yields 4235.43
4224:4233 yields 4227.64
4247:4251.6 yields 4248.13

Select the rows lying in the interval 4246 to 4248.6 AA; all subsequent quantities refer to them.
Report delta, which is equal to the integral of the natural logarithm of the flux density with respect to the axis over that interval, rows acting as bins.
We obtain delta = 5.43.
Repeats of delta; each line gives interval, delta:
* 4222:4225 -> 6.56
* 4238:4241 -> 6.57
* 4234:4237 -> 6.46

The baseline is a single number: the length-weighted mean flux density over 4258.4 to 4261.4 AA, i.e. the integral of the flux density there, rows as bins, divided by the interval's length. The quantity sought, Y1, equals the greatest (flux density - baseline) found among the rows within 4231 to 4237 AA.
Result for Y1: 0.38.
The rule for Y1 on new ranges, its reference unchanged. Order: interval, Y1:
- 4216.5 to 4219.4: 1.20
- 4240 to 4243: 0.57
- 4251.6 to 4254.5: -0.45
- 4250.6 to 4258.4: 0.06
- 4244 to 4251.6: 0.08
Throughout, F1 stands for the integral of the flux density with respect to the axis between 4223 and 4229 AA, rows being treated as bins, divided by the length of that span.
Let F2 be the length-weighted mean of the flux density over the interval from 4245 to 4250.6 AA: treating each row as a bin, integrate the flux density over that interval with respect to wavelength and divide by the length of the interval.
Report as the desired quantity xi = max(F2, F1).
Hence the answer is 8.9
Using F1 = 8.9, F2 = 8.1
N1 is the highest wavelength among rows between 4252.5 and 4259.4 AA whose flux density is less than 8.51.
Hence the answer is 4258.90 AA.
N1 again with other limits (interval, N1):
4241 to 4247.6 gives 4247.15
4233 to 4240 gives 4233.48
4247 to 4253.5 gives 4253.02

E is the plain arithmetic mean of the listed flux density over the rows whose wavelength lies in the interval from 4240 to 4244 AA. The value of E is 8.42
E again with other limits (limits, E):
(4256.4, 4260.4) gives 8.24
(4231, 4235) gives 8.43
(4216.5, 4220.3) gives 9.29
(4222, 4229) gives 8.93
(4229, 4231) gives 8.67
